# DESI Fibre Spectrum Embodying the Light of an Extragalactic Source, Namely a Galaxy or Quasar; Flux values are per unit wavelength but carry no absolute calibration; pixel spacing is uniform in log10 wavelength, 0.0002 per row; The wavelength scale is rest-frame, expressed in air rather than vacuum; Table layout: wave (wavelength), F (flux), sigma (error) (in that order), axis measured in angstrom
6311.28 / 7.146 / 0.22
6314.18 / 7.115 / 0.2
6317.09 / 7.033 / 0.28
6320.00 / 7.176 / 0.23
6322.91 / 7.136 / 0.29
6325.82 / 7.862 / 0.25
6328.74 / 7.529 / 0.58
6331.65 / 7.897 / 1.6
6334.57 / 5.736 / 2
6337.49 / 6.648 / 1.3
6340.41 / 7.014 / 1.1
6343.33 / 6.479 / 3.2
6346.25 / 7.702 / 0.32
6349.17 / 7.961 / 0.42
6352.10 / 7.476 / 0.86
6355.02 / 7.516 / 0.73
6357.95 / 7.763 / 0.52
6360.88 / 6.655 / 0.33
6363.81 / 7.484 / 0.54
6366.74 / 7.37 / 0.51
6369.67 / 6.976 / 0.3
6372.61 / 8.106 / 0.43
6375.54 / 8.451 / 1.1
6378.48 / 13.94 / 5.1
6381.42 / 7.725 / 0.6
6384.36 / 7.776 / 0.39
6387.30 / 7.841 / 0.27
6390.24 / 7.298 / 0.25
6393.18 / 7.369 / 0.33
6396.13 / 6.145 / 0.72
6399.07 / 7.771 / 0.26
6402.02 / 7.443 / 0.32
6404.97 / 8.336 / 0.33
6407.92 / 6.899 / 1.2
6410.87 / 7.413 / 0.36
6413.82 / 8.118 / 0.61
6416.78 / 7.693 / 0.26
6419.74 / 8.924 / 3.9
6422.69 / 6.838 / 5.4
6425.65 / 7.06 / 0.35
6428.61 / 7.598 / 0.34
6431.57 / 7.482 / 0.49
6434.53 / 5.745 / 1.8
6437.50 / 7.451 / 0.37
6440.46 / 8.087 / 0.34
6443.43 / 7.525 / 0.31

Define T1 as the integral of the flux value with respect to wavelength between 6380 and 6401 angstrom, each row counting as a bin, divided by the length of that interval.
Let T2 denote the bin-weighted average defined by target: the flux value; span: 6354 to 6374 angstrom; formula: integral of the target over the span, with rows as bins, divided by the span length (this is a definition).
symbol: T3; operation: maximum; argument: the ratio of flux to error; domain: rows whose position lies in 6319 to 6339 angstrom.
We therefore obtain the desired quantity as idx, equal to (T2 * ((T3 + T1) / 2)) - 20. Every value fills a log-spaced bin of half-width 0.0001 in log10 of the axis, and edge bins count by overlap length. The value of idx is 124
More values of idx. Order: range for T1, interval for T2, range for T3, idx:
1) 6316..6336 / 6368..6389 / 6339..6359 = 115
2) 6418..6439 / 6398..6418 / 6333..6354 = 100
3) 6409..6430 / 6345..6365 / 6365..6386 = 96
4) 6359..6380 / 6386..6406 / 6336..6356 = 101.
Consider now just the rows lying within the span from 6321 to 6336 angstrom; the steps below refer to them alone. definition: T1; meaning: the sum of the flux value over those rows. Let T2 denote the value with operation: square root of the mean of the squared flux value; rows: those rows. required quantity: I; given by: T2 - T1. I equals -29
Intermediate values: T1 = 36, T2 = 7.3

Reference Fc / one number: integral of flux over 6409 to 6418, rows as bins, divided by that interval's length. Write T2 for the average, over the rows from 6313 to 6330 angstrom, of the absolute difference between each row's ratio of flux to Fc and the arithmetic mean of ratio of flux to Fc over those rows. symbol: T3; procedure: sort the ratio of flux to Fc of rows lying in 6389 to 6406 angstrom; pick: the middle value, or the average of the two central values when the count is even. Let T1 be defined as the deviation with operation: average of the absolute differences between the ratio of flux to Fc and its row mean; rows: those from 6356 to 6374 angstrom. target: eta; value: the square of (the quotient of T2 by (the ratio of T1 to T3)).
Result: 0.4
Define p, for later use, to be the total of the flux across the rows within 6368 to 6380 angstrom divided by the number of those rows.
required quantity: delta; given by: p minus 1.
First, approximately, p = 9.37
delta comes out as 8.37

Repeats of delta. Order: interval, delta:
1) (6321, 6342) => 6.12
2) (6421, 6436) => 5.94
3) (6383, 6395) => 6.57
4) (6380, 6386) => 6.75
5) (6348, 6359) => 6.68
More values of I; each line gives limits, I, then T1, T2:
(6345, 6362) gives -38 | 45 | 7.5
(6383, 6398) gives -29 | 36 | 7.3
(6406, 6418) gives -23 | 30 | 7.5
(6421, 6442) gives -43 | 50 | 7.2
